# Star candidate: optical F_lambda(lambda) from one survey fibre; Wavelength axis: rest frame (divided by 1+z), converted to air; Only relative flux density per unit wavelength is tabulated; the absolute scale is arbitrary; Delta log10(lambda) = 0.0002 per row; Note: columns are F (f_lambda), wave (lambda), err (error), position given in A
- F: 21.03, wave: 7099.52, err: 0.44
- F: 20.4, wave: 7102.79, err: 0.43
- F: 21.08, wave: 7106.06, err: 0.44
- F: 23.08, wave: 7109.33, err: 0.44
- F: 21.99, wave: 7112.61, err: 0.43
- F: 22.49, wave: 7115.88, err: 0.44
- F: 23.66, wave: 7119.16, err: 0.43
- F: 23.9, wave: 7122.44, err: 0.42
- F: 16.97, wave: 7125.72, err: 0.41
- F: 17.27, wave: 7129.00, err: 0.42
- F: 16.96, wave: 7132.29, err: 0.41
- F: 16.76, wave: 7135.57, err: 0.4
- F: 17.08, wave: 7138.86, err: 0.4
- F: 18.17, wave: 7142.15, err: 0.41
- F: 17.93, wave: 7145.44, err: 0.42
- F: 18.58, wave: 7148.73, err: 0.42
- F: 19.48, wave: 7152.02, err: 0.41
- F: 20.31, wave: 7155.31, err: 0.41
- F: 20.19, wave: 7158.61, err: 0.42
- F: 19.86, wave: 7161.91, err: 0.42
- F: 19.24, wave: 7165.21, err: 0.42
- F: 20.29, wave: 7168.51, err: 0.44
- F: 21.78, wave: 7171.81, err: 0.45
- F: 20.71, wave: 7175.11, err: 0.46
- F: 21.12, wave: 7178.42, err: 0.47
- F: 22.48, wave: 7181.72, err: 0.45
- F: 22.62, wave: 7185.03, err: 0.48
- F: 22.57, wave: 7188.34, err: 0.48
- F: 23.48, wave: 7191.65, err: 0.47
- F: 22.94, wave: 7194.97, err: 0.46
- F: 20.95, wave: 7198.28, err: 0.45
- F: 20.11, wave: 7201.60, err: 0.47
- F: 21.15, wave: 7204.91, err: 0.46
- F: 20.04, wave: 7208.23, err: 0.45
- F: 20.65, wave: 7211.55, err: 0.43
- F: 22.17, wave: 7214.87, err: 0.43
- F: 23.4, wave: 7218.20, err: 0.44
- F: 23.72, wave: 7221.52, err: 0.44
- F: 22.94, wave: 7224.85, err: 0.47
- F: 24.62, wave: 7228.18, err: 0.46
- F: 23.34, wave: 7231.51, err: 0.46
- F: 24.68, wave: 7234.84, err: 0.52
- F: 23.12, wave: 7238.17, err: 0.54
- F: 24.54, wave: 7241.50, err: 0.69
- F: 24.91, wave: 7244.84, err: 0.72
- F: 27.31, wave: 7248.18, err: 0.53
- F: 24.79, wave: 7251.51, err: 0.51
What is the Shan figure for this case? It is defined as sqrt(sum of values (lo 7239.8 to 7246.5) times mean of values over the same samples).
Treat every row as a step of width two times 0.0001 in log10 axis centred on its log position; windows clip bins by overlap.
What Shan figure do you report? 35.0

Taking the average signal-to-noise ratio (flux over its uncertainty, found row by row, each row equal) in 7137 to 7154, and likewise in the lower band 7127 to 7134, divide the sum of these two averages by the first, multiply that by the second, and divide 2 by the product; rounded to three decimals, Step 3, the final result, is 0.025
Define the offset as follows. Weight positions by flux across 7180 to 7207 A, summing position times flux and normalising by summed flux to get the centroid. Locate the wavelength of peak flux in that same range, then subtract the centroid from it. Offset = -1.4 A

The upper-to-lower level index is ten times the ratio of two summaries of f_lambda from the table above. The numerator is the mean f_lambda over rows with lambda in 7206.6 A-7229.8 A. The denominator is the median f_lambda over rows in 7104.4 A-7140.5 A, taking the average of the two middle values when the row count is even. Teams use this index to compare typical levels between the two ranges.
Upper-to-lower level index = 10.7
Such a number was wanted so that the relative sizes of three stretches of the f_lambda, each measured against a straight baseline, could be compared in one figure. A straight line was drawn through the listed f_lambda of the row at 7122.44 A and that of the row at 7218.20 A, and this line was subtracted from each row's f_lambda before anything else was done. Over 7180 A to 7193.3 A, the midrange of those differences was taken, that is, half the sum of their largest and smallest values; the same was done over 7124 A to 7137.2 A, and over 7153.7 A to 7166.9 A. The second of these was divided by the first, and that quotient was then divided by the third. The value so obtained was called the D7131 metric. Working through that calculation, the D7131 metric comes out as -3.0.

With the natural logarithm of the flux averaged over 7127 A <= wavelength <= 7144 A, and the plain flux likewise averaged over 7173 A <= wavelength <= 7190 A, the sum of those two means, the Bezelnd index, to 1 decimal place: 24.7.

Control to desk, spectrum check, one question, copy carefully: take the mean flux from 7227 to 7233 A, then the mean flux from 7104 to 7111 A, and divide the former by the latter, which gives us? 1.09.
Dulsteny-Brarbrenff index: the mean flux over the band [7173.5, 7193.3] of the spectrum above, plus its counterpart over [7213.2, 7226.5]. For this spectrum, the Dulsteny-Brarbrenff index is 45.2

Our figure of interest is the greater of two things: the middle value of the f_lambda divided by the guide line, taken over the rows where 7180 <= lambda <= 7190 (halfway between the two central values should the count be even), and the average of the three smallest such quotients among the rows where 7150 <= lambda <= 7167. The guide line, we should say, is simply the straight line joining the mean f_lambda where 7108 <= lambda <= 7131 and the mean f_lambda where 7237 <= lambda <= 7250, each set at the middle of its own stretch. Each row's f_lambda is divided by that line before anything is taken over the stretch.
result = 0.97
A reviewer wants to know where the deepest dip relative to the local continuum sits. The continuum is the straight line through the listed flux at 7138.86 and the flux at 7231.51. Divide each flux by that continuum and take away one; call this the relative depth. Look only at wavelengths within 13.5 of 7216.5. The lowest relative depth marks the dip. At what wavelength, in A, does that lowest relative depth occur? 7208.23 A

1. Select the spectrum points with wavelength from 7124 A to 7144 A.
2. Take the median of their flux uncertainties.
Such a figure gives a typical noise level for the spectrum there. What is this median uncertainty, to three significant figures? 0.410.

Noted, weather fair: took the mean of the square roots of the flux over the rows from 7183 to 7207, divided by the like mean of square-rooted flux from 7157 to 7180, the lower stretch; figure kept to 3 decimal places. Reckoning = 1.036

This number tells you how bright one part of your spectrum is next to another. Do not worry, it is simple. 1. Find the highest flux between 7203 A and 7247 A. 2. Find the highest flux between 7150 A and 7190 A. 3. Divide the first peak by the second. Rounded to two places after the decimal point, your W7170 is 1.10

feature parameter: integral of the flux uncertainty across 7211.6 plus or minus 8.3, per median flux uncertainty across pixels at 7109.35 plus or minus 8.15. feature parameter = 16.7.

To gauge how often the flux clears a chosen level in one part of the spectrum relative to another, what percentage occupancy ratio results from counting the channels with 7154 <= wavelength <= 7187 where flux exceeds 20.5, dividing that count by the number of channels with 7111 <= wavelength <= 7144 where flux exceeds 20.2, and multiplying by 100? 125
